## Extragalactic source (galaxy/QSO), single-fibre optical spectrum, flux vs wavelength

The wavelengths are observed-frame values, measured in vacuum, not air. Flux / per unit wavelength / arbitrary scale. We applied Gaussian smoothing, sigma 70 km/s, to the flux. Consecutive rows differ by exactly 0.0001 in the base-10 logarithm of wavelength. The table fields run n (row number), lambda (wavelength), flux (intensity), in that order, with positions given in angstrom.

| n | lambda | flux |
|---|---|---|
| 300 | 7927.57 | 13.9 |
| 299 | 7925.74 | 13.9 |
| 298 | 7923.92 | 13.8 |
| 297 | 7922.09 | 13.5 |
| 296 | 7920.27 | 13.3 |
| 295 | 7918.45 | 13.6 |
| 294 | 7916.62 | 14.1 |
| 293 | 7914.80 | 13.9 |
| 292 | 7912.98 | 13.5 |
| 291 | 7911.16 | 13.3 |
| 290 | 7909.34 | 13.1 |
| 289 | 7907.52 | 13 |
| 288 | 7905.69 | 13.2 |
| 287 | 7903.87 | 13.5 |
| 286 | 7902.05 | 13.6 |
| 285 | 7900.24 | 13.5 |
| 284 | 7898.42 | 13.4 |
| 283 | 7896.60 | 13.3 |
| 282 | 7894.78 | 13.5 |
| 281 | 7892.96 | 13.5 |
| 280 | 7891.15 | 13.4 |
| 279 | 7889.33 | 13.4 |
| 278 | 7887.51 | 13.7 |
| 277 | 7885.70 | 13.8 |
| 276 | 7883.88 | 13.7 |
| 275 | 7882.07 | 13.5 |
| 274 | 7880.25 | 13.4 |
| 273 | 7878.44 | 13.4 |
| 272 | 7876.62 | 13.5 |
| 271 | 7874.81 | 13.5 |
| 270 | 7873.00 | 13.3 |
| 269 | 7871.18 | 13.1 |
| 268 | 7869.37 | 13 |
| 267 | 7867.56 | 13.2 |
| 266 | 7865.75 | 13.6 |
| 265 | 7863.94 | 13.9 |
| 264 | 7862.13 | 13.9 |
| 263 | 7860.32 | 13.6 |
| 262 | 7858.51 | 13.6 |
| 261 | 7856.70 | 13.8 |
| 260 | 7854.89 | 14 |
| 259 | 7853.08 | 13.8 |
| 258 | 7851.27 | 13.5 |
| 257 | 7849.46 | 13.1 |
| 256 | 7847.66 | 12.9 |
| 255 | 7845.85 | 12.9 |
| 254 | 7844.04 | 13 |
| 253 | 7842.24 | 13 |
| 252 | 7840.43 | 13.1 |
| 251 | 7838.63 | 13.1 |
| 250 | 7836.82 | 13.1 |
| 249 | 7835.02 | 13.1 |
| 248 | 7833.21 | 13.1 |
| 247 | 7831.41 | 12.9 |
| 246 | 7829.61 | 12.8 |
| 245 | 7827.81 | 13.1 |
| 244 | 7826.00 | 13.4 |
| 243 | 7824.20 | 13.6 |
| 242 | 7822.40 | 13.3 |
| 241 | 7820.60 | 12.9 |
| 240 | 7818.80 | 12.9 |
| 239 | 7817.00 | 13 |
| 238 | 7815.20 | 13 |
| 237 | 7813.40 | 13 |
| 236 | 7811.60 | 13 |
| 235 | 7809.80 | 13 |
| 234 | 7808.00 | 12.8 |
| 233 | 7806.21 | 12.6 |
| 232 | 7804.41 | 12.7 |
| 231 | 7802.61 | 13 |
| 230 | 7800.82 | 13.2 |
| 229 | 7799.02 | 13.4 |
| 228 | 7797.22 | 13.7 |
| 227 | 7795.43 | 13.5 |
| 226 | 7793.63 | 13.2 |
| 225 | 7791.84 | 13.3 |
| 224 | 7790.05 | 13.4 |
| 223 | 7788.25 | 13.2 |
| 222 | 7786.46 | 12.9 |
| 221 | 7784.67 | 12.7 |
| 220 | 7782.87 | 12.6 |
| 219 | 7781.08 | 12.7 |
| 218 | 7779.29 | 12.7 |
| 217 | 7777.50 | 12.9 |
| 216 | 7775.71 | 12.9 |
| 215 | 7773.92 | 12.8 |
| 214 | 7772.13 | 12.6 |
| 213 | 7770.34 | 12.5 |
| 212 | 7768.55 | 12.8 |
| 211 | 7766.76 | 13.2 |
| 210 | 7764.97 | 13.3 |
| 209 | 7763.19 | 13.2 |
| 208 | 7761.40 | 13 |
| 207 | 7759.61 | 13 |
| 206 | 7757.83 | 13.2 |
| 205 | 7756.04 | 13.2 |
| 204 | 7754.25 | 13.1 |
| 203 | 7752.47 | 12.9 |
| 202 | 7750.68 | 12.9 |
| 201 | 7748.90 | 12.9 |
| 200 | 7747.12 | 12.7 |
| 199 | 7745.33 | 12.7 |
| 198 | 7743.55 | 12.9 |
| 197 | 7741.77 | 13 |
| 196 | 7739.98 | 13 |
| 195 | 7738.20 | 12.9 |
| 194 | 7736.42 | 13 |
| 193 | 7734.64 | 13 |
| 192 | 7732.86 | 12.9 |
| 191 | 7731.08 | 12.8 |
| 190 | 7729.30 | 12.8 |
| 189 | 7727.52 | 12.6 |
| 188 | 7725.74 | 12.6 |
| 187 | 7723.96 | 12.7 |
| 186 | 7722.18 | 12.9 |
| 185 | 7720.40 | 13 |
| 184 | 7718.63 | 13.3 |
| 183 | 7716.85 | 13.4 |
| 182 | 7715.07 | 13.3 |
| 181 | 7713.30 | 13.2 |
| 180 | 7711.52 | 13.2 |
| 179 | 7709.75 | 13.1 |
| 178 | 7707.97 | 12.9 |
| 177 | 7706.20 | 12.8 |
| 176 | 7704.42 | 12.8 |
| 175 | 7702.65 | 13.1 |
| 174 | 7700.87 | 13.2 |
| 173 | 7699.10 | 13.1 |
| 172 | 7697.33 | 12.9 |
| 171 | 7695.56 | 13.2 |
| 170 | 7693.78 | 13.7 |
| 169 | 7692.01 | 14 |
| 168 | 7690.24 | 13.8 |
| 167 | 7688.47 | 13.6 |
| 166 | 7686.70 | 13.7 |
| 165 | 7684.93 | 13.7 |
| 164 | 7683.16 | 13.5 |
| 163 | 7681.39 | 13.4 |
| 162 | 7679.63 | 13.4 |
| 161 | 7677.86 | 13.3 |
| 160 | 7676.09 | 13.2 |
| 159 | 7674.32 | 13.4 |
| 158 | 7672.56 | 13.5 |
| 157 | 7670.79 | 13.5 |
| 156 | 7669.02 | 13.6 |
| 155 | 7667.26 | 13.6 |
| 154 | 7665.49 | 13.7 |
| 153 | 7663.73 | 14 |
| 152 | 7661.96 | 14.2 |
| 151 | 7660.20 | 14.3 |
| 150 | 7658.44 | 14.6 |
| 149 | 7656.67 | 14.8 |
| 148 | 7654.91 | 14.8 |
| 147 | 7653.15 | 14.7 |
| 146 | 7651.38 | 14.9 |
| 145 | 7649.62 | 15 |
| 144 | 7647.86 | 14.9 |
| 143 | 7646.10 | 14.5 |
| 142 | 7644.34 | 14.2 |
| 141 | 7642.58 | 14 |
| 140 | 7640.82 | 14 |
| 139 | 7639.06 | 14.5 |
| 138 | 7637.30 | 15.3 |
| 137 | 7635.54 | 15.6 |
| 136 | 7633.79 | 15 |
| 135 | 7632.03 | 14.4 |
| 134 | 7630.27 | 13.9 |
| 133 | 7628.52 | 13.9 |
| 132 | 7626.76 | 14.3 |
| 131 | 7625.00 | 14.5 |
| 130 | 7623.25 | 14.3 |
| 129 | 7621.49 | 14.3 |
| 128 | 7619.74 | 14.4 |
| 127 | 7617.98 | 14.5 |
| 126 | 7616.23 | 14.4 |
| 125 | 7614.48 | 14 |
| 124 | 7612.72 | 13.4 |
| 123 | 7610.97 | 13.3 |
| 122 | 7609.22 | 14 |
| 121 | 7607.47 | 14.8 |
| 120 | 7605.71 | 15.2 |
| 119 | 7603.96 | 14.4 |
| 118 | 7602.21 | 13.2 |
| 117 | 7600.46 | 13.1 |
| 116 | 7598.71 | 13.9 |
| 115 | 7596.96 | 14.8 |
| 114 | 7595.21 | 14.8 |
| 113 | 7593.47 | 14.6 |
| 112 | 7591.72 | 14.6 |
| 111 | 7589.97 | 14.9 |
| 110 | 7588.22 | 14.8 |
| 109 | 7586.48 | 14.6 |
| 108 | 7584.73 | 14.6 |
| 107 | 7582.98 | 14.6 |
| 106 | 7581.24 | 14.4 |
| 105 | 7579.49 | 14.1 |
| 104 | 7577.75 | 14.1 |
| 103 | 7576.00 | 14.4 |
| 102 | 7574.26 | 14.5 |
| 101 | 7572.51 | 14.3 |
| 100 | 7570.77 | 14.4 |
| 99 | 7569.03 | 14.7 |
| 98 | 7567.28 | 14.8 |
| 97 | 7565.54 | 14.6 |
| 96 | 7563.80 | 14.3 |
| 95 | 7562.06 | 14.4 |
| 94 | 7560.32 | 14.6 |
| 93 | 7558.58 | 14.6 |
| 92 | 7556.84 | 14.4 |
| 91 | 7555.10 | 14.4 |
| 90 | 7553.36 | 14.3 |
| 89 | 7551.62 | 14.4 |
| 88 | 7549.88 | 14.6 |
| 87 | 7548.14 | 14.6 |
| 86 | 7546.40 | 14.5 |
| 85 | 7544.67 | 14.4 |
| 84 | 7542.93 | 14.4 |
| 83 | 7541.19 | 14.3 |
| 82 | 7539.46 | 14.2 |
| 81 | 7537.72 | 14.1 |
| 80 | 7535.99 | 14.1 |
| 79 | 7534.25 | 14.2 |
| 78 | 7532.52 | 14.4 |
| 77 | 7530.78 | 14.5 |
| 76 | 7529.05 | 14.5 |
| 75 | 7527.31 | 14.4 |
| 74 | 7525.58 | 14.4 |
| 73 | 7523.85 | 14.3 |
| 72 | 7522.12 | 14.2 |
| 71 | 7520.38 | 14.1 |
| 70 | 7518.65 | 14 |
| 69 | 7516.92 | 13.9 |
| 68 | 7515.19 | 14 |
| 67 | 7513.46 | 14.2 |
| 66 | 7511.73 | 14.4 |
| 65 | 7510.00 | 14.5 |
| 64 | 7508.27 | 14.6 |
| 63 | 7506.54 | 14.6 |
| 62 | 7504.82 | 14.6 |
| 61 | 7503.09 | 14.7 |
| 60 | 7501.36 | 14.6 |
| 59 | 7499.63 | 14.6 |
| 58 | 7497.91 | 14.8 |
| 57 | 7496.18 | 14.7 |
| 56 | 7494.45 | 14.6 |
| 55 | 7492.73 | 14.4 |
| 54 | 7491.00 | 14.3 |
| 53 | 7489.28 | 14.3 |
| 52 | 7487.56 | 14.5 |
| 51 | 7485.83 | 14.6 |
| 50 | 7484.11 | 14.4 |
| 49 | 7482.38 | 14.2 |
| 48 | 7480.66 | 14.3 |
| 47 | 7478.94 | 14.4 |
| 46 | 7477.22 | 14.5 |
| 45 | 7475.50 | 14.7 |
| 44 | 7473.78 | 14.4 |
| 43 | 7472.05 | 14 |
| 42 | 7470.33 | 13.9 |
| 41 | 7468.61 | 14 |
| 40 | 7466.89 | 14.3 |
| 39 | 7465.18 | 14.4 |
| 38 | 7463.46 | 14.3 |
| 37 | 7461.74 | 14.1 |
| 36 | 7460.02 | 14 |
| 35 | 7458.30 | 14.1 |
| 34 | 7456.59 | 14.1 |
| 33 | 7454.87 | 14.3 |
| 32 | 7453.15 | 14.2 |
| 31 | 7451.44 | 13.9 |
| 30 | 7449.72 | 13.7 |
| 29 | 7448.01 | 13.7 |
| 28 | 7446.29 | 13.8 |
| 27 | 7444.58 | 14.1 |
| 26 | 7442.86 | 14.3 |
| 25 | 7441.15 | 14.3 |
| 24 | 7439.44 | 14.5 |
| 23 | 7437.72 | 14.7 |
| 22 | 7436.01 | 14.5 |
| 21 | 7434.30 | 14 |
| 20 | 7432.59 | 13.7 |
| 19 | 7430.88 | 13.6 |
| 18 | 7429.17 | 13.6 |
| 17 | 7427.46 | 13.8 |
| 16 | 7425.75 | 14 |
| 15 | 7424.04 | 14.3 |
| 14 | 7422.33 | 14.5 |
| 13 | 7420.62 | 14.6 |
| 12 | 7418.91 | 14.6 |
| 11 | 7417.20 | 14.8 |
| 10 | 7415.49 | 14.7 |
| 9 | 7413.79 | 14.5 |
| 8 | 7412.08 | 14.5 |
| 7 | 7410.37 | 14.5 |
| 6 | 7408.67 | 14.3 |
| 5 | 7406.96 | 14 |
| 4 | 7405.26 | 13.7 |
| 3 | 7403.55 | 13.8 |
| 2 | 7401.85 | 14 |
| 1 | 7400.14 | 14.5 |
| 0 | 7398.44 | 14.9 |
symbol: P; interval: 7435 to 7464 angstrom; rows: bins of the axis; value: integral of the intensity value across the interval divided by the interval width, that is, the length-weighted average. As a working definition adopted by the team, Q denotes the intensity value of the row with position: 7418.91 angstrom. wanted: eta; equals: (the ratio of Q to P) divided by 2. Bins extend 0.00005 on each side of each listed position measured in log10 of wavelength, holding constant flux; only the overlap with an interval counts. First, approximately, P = 14.1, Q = 14.6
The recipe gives 0.516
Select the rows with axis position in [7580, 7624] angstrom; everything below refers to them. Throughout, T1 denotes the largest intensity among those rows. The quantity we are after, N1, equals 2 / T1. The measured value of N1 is 0.132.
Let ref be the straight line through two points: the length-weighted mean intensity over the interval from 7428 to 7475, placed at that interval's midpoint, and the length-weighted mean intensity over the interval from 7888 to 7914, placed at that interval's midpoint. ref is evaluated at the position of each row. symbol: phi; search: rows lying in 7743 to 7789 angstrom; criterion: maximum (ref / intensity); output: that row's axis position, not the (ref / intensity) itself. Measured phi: 7770.34 angstrom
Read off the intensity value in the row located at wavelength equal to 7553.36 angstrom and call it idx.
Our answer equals 14.3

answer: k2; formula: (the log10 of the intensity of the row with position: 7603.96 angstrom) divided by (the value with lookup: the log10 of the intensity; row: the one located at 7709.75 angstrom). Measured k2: 1.04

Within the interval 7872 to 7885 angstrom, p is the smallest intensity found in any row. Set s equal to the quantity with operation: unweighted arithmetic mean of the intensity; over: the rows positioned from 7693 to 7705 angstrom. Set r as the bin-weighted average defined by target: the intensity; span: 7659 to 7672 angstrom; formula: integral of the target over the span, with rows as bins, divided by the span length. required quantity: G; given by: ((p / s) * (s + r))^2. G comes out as 746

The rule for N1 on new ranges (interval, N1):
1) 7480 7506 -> 0.135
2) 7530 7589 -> 0.135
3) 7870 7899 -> 0.145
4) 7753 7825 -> 0.146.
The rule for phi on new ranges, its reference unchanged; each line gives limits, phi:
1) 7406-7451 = 7429.17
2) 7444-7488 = 7448.01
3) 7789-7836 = 7806.21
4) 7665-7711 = 7704.42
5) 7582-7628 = 7600.46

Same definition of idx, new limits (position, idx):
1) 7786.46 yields 12.9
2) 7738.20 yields 12.9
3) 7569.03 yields 14.7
